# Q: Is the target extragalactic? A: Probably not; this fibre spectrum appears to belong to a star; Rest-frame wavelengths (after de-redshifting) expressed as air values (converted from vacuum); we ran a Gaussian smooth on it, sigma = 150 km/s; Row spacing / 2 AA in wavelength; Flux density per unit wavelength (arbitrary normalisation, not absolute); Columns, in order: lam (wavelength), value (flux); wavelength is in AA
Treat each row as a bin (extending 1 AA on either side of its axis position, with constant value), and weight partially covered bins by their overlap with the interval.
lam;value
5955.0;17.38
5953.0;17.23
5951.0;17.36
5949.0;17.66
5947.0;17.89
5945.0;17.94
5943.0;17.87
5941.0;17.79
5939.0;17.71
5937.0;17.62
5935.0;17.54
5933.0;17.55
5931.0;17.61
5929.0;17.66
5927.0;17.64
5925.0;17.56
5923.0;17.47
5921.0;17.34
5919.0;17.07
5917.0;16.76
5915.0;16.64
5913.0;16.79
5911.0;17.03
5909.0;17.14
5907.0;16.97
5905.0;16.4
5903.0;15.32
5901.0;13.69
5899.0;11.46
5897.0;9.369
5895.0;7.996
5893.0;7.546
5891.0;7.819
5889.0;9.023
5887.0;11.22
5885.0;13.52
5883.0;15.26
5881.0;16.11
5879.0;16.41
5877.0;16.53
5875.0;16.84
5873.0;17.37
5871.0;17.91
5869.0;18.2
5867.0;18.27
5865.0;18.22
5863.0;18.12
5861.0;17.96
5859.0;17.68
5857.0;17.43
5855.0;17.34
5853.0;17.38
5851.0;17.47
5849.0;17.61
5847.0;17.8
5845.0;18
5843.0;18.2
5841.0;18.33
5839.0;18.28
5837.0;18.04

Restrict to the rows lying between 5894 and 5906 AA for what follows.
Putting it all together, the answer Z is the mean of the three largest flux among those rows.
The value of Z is 15.1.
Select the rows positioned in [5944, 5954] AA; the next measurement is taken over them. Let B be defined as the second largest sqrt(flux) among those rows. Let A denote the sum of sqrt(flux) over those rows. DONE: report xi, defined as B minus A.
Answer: -16.8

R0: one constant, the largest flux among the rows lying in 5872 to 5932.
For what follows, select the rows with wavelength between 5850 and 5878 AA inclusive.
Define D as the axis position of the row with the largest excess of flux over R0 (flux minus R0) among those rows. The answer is 5867.0 AA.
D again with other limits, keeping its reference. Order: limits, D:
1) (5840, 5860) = 5841.0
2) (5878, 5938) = 5929.0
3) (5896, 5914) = 5909.0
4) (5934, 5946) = 5945.0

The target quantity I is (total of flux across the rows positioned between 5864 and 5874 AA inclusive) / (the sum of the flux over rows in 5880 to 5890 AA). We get 1.381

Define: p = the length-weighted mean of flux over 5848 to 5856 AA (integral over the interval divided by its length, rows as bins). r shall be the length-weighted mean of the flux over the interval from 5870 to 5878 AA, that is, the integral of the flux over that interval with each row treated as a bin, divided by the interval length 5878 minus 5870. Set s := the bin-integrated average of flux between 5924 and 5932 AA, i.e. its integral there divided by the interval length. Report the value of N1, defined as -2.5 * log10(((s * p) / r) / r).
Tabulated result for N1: -0.05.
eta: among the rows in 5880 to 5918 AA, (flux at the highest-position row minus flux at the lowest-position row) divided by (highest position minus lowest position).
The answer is 0.018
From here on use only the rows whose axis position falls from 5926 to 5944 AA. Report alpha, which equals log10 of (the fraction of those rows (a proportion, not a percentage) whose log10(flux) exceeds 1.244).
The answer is 0.00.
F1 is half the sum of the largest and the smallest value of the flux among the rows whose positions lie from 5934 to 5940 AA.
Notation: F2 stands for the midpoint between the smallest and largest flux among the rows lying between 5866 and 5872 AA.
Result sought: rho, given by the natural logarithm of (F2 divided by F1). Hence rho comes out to 0.03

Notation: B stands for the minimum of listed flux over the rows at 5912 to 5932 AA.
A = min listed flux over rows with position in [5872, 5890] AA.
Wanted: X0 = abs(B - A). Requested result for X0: 8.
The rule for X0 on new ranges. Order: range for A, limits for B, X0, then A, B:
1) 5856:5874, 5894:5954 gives 9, 17.37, 7.996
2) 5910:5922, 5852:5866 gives 1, 16.64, 17.34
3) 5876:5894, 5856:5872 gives 10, 7.546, 17.43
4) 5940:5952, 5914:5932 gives 1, 17.36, 16.64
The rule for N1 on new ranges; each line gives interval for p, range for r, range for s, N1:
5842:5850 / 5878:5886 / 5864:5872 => -0.35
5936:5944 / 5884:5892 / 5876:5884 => -1.05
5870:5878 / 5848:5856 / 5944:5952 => 0.00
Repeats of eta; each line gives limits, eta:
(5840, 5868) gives -0.002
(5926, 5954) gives -0.016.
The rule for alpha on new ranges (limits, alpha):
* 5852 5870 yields -0.18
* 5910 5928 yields -0.65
